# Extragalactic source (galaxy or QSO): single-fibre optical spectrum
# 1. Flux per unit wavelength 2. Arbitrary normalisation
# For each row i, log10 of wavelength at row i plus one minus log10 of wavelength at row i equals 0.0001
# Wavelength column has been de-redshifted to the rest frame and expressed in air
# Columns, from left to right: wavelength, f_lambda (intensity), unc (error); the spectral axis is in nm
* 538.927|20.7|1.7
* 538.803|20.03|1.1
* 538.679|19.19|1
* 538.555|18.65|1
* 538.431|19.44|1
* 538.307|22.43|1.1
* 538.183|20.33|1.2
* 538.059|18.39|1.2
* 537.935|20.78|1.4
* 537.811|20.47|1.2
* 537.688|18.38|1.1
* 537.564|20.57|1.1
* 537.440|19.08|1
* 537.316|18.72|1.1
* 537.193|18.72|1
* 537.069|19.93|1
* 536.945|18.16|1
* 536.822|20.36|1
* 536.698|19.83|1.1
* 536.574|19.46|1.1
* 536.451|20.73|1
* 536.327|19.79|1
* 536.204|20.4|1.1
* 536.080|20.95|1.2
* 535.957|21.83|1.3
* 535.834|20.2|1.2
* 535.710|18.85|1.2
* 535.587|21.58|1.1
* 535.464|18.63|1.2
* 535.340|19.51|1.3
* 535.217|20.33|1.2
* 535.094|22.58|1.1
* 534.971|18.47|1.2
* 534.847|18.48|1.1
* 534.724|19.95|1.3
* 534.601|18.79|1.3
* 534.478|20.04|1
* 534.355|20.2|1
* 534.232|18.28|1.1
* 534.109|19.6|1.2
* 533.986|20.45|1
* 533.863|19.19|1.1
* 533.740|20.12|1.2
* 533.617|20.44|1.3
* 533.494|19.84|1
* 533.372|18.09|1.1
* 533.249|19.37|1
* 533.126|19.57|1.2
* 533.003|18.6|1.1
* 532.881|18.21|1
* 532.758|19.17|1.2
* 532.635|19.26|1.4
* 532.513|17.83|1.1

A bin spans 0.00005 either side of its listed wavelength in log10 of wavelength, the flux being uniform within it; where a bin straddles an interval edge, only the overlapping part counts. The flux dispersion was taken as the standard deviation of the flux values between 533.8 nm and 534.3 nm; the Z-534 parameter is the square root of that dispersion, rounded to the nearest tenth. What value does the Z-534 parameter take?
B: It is 0.9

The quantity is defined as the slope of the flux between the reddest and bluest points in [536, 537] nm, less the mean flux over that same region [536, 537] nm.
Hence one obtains -23.2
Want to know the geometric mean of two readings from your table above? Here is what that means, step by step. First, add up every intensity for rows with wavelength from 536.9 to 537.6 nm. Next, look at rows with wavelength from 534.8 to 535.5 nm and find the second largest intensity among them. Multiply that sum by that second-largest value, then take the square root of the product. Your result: 48.4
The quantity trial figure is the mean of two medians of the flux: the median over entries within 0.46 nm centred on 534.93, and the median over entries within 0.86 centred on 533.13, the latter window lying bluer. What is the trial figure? 19.2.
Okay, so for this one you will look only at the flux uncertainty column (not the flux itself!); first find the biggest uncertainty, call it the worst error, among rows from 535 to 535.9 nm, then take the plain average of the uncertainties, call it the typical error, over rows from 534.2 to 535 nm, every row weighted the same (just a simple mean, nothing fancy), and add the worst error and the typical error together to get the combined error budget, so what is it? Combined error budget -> 2.44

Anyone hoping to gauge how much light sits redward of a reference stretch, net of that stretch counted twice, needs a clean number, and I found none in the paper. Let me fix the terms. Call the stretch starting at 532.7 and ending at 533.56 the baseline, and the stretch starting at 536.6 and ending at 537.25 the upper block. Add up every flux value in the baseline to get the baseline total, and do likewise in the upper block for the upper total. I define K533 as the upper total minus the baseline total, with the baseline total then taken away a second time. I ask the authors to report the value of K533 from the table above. -169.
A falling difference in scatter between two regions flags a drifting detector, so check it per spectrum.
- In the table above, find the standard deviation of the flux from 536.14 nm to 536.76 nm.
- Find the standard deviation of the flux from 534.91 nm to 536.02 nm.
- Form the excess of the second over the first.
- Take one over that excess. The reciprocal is 1.0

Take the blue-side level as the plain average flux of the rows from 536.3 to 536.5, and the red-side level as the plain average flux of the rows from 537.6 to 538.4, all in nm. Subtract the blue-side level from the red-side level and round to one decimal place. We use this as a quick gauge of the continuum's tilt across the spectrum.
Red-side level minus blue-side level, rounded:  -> -0.1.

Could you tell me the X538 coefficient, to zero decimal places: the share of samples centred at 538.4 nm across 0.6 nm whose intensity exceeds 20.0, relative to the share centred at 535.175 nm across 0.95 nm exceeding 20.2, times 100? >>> 107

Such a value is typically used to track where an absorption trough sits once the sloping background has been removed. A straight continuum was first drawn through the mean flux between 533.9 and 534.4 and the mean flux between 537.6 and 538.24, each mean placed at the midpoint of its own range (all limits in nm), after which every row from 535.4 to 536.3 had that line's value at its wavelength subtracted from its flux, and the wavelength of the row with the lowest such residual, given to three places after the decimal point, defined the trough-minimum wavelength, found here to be 535.464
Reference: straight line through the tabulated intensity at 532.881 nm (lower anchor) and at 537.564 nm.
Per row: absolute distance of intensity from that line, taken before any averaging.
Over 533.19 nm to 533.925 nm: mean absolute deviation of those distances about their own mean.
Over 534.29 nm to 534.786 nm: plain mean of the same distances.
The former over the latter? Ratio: 0.56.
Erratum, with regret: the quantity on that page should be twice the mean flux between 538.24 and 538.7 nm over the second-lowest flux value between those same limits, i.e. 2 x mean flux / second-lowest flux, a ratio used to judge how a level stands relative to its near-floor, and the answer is 2.08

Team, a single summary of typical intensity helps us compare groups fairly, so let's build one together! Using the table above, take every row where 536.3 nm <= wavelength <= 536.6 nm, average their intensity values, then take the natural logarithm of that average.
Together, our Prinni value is 3.00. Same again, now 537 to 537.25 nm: 2.96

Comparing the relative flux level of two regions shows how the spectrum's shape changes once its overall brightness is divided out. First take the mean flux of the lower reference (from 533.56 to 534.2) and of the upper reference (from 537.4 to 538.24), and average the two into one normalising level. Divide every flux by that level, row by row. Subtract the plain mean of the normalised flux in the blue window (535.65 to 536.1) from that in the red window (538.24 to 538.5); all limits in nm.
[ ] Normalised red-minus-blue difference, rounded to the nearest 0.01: 0.02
